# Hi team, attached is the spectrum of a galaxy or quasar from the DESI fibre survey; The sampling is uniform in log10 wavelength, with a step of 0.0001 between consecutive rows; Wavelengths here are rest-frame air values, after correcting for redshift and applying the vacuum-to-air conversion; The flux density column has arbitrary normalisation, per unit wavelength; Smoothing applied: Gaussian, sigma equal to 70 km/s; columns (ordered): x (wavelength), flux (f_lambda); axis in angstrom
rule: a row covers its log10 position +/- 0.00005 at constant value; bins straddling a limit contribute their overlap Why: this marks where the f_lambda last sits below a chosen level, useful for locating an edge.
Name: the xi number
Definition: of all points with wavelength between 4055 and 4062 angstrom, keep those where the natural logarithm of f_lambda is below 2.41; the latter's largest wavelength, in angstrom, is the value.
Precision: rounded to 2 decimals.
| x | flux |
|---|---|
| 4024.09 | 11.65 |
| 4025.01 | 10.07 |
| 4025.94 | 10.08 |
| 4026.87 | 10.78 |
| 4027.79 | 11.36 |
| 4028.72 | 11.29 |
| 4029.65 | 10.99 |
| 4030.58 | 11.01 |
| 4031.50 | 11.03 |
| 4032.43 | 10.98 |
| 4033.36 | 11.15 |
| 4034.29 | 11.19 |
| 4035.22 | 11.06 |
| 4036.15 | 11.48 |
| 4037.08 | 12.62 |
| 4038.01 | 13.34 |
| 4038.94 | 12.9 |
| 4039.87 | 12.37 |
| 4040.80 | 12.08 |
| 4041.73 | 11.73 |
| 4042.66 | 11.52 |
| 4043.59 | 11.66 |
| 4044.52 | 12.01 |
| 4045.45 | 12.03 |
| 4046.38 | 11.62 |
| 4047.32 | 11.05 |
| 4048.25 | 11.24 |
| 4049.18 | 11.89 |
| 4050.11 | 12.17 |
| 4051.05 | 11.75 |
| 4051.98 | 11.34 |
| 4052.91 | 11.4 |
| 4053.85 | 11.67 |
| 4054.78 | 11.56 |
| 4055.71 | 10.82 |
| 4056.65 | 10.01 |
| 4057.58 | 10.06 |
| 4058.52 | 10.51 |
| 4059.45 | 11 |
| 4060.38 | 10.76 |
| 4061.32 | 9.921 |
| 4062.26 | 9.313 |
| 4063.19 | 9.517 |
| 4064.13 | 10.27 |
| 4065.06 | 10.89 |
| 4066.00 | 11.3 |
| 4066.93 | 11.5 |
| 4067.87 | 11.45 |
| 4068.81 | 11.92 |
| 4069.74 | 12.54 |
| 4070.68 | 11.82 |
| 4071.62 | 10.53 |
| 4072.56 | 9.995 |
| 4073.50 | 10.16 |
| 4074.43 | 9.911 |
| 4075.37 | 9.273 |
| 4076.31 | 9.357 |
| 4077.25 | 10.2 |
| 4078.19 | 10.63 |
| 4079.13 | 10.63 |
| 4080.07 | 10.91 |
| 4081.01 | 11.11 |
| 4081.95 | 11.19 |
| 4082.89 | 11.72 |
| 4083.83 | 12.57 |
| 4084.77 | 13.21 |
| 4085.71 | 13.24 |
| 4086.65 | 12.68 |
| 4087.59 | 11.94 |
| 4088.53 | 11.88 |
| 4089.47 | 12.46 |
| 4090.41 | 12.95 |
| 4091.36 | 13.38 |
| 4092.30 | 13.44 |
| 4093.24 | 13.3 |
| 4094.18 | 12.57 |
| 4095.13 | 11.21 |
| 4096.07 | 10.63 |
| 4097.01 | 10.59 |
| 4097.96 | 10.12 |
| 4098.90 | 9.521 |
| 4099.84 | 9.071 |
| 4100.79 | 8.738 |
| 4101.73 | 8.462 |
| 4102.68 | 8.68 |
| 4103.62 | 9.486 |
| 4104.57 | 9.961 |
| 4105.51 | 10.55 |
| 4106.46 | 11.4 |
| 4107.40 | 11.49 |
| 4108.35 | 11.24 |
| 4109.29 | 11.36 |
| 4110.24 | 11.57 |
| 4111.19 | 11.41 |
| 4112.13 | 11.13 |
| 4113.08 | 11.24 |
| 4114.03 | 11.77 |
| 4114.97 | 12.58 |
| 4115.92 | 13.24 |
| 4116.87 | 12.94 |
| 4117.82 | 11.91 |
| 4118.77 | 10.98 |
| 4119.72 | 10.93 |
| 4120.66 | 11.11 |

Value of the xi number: 4061.32 angstrom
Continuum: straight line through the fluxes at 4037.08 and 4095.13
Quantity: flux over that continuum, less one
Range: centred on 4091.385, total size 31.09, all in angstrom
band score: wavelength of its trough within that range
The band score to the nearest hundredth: 4101.73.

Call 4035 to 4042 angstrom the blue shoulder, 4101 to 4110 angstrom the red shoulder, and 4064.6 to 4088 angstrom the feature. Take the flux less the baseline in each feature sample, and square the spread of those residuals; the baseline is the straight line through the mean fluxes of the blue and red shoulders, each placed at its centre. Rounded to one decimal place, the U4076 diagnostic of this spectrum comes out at 1.4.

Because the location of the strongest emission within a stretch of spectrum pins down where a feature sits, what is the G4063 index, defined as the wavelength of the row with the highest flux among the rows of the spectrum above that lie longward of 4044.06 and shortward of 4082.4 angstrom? 4069.74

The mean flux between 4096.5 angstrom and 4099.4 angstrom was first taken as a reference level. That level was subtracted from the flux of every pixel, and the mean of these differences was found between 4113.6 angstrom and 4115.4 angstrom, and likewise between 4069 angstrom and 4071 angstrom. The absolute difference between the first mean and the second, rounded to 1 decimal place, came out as 0.0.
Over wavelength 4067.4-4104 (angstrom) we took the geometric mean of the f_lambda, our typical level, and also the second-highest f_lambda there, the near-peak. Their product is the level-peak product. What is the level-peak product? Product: 147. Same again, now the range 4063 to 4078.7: 127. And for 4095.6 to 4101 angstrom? 103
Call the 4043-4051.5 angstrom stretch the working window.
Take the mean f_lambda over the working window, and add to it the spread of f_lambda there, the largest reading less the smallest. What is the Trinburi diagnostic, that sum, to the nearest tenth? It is 12.8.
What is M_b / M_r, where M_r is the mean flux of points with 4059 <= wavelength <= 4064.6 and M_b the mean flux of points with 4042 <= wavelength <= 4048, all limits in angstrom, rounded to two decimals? 1.15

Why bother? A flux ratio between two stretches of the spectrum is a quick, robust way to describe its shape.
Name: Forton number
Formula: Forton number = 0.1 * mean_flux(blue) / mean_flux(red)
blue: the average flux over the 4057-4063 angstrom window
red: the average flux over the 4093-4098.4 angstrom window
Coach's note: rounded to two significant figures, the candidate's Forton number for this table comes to 0.090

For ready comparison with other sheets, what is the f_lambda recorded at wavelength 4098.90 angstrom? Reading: 9.521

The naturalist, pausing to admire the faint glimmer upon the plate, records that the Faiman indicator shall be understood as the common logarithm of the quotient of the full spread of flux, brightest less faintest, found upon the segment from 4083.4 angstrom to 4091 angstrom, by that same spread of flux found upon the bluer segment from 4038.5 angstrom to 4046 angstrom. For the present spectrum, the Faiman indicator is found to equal 0.0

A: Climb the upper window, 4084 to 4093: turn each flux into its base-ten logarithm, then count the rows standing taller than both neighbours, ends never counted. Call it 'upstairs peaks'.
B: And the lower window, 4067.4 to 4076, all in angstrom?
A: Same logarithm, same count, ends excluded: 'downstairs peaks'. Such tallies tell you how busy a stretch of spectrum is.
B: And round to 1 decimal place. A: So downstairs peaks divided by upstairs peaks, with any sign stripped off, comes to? 2.0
